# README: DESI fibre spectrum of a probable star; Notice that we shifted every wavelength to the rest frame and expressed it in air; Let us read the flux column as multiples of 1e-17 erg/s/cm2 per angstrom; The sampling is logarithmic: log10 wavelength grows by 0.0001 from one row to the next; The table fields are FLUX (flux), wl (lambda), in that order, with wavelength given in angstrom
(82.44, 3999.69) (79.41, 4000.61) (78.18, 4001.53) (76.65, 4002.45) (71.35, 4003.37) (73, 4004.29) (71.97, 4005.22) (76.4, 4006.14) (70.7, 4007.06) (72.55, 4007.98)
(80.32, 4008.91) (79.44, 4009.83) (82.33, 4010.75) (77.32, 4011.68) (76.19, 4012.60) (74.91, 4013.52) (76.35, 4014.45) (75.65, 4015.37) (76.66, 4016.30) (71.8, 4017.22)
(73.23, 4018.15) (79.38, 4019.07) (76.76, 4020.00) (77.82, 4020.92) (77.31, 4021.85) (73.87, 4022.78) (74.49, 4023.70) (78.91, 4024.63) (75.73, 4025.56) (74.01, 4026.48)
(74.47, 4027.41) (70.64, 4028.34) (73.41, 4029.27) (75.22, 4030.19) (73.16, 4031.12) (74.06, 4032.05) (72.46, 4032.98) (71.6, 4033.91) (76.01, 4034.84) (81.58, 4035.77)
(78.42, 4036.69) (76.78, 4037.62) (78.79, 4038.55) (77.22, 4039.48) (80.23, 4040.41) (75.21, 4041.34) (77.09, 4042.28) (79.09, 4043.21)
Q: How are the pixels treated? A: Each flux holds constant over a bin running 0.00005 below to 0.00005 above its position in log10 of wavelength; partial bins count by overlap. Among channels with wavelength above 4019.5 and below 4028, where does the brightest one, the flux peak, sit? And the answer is 4024.63 angstrom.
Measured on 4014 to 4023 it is 4019.07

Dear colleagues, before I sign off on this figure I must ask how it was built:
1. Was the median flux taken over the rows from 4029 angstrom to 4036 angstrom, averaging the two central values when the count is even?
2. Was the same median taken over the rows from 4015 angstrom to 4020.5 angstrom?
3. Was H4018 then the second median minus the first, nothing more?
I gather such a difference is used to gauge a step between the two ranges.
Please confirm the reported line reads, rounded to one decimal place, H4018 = 2.4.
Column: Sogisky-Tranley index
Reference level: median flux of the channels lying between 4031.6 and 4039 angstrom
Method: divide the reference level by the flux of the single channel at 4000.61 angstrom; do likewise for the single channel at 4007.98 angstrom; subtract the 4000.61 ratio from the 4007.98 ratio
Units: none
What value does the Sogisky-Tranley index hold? 0.09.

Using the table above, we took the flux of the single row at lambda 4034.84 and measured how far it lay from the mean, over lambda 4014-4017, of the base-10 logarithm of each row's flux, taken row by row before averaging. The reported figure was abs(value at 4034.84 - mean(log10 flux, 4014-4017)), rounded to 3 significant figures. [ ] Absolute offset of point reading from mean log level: 74.1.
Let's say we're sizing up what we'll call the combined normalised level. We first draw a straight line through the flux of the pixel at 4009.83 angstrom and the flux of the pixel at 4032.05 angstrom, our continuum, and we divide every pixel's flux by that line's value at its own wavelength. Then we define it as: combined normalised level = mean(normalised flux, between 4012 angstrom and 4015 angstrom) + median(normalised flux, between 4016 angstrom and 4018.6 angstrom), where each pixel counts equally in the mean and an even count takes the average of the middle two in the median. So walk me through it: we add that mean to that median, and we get 1.91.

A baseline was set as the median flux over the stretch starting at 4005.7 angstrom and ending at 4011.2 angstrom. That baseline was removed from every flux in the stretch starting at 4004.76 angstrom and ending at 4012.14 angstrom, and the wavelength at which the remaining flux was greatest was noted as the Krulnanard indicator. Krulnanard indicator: 4010.75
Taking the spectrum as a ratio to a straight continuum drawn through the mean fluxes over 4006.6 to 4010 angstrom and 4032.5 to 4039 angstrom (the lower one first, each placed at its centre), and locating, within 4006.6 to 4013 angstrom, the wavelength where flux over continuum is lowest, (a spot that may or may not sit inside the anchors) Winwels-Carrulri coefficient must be 4007.06 angstrom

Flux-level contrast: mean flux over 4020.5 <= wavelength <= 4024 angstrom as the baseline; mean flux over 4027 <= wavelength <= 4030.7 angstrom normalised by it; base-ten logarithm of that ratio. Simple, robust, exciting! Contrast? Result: -0.014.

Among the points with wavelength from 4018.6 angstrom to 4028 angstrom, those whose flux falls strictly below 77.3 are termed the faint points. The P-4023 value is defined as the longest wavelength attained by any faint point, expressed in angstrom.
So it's 4027.41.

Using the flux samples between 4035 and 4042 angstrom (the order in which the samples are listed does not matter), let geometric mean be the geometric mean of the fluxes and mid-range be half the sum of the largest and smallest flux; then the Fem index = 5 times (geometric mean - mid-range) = -0.51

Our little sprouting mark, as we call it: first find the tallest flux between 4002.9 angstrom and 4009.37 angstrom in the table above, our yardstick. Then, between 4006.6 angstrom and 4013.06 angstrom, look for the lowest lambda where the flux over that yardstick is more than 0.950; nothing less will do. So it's 4008.91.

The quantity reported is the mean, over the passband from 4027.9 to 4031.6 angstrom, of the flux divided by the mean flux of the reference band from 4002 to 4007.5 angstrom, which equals 0.997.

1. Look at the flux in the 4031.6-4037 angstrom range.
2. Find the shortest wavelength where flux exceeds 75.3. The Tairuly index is 4034.84 angstrom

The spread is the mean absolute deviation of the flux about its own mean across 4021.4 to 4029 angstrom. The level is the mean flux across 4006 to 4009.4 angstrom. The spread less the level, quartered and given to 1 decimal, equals -18.3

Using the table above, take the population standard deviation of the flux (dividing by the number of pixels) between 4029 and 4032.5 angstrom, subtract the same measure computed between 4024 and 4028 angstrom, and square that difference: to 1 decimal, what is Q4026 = 1.2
